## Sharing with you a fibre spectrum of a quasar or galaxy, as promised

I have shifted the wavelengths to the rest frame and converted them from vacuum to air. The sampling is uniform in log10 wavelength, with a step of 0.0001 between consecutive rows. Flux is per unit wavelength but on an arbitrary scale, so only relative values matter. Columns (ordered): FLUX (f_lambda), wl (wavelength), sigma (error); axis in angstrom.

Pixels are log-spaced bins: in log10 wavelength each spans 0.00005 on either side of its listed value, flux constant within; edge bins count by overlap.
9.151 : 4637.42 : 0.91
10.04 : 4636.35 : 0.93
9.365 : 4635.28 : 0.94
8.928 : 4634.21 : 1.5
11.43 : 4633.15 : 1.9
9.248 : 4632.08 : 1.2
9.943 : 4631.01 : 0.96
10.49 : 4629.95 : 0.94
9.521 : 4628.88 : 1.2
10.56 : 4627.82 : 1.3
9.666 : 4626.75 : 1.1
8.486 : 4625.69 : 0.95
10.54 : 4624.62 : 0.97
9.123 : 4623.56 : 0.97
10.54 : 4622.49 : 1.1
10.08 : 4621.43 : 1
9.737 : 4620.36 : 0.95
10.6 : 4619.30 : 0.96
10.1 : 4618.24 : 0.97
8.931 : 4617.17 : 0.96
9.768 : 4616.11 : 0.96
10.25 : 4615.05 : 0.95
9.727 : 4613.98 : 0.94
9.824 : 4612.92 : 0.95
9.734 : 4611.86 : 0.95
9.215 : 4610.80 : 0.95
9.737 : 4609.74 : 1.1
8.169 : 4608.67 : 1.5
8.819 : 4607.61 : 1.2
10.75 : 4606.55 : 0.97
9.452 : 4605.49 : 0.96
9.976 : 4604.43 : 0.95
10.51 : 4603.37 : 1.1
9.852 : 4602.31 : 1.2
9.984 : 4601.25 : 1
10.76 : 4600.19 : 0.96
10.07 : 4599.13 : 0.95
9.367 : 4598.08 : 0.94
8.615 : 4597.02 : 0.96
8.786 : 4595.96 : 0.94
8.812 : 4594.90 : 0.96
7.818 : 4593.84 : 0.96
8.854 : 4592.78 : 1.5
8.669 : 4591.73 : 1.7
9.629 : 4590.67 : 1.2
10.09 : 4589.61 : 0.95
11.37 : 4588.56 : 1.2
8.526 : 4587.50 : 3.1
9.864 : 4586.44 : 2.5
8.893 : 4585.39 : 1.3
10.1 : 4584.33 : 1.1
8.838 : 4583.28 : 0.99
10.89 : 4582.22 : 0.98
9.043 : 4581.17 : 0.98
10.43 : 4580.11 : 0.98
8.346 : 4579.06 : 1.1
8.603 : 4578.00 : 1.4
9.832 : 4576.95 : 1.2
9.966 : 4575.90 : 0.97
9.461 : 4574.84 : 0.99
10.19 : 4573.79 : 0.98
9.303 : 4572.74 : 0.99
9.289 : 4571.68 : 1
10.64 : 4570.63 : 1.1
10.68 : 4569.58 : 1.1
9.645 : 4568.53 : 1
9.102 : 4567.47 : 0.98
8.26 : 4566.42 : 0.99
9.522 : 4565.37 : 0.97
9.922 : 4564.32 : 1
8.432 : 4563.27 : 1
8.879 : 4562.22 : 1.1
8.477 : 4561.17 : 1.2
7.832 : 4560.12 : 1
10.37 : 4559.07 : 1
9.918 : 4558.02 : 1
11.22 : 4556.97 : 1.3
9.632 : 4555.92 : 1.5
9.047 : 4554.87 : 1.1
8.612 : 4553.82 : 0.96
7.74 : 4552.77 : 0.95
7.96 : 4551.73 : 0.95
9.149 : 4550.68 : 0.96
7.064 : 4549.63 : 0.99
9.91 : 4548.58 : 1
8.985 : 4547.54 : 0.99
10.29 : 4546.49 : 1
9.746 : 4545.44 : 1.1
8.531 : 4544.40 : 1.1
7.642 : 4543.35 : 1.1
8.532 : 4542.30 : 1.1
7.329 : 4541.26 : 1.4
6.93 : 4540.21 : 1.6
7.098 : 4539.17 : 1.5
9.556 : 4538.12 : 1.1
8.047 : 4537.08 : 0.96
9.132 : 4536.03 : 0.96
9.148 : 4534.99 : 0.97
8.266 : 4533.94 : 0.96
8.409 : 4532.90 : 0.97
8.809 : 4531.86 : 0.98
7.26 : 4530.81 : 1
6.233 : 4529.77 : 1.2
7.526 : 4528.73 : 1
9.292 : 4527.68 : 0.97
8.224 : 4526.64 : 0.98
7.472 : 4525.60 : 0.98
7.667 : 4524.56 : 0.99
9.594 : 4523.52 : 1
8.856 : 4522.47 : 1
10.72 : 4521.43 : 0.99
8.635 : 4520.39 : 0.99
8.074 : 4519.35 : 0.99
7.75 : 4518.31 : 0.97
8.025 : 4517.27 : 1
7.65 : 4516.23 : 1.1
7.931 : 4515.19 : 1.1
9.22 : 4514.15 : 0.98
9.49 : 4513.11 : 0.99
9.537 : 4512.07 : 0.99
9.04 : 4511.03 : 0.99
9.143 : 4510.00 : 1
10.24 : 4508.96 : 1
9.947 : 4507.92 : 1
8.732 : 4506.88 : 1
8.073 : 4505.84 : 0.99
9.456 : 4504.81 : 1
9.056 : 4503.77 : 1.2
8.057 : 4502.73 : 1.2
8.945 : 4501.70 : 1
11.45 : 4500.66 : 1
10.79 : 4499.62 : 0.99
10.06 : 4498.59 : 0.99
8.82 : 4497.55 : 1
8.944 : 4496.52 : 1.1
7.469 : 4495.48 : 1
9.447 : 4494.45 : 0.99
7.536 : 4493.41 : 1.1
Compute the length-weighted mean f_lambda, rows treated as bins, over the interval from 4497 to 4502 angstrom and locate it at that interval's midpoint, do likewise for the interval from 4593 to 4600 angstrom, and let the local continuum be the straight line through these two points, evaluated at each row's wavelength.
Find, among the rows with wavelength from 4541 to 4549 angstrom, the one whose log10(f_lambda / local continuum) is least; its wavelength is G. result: 4541.26 angstrom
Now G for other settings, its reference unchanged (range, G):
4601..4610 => 4608.67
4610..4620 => 4617.17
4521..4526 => 4525.60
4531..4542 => 4540.21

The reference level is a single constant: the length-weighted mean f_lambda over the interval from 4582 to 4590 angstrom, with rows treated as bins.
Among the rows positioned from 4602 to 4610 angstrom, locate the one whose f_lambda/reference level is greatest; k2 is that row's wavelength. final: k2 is 4606.55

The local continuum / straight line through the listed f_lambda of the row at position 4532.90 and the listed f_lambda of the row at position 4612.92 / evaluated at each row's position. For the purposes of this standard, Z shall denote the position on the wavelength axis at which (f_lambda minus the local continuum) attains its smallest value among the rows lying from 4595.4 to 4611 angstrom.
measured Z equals 4608.67 angstrom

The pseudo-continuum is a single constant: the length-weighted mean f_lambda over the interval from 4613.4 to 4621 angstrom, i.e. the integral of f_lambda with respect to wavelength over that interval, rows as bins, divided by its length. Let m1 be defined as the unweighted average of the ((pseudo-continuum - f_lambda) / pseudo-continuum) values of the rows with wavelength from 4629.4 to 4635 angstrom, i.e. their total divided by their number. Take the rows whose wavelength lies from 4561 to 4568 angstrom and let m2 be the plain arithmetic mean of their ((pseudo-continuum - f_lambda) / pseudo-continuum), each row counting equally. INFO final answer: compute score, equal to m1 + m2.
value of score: 0.08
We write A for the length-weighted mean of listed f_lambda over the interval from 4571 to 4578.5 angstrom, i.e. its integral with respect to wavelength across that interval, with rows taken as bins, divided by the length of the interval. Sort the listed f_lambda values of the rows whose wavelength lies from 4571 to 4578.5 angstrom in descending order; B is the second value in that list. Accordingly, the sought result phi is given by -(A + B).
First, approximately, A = 9.55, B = 9.966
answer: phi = -19.5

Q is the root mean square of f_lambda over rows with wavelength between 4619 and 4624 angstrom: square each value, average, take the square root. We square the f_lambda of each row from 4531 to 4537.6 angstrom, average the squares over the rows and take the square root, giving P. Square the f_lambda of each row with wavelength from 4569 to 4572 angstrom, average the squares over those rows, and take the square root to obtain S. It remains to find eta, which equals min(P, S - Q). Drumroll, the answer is 0.2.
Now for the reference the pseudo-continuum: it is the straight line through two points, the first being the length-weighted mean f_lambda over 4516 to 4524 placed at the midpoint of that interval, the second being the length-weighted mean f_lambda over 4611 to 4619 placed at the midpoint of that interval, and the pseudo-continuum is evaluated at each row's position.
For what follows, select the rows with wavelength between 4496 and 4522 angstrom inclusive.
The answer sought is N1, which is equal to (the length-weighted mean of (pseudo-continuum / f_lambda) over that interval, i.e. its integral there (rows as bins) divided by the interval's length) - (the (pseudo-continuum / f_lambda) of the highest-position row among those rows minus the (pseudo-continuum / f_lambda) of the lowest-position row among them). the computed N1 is 1.08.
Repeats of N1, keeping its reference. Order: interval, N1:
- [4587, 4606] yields 1.10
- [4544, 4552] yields 0.93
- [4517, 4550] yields 0.87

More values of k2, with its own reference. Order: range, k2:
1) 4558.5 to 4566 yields 4559.07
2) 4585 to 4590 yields 4588.56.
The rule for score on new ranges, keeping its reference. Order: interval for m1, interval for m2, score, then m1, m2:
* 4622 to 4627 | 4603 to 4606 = 0.01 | 0.02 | -0.01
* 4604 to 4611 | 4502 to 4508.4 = 0.14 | 0.04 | 0.10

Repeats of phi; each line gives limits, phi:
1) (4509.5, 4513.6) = -18.8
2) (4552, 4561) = -19.6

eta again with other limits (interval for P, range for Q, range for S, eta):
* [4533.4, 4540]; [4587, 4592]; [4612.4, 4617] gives 0.2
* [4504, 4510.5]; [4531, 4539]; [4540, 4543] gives -1.2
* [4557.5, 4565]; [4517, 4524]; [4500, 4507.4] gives 0.3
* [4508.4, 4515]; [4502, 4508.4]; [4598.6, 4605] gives 1.3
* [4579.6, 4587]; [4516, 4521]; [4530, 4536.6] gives 0.5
